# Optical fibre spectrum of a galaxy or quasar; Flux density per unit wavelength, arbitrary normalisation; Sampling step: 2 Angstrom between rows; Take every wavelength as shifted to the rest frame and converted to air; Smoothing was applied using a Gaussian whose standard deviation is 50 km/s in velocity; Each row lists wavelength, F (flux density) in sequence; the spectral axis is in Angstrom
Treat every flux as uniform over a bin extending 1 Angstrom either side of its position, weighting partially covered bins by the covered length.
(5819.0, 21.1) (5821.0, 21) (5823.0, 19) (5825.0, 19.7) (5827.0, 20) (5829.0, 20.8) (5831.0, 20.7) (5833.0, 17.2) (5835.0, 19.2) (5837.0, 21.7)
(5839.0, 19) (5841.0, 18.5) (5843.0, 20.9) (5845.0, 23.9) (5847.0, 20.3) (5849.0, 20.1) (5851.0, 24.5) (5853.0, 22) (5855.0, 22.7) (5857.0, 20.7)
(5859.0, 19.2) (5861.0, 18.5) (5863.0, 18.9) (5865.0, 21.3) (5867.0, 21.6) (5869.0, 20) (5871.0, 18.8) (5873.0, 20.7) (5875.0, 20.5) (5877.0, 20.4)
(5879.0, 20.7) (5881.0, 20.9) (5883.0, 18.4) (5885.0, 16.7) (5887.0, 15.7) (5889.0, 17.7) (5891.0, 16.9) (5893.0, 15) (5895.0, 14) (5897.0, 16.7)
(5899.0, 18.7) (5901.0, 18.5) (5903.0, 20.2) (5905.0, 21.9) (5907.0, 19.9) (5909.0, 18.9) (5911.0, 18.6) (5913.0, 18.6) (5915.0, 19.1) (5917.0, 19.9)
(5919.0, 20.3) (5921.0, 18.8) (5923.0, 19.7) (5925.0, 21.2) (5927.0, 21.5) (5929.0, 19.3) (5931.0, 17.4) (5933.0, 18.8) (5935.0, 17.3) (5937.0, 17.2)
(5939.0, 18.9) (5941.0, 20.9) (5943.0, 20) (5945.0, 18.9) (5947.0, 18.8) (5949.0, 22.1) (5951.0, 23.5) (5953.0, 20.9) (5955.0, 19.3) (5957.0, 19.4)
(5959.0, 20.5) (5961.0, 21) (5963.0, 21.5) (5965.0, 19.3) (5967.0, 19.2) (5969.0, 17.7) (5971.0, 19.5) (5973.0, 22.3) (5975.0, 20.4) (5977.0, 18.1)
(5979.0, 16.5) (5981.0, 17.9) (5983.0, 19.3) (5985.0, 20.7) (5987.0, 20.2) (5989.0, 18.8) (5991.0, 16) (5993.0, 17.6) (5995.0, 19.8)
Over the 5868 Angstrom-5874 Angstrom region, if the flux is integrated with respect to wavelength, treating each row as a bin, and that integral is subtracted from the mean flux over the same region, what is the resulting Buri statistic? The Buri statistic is -99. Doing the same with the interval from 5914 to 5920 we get -99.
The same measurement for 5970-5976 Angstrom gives -104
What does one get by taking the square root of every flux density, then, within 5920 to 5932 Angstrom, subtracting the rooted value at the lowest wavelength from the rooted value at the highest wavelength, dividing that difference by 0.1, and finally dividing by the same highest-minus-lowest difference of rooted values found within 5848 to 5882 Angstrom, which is -19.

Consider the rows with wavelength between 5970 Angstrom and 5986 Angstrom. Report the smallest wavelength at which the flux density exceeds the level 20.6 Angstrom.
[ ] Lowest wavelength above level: 5973.0 Angstrom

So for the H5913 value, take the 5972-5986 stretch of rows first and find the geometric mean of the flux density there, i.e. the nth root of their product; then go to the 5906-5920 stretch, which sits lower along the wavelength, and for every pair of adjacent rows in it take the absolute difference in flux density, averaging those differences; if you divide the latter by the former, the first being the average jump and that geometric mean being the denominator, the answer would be 0.026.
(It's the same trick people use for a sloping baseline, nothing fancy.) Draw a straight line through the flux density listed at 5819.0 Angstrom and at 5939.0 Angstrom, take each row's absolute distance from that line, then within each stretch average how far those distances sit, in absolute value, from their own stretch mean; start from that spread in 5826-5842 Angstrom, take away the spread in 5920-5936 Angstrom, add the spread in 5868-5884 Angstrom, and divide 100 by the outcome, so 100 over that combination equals 217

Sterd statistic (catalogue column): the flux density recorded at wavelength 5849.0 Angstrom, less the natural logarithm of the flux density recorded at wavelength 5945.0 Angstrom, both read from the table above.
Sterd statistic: 17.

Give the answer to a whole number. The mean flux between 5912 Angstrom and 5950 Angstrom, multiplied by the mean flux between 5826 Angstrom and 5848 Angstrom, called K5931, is 392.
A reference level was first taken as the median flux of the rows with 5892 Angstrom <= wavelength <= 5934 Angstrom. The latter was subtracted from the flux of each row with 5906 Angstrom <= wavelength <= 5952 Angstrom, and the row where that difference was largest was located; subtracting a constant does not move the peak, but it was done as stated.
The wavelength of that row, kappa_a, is 5951.0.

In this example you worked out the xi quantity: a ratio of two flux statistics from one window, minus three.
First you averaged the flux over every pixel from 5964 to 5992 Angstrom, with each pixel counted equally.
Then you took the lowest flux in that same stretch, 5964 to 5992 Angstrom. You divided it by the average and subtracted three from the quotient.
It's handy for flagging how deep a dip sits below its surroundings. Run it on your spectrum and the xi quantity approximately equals -2.16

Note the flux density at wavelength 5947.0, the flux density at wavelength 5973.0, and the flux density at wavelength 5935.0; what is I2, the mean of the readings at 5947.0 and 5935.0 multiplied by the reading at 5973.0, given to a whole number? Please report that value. 403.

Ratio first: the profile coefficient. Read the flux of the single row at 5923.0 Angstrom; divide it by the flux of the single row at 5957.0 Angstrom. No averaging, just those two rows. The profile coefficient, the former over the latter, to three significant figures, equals 1.02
